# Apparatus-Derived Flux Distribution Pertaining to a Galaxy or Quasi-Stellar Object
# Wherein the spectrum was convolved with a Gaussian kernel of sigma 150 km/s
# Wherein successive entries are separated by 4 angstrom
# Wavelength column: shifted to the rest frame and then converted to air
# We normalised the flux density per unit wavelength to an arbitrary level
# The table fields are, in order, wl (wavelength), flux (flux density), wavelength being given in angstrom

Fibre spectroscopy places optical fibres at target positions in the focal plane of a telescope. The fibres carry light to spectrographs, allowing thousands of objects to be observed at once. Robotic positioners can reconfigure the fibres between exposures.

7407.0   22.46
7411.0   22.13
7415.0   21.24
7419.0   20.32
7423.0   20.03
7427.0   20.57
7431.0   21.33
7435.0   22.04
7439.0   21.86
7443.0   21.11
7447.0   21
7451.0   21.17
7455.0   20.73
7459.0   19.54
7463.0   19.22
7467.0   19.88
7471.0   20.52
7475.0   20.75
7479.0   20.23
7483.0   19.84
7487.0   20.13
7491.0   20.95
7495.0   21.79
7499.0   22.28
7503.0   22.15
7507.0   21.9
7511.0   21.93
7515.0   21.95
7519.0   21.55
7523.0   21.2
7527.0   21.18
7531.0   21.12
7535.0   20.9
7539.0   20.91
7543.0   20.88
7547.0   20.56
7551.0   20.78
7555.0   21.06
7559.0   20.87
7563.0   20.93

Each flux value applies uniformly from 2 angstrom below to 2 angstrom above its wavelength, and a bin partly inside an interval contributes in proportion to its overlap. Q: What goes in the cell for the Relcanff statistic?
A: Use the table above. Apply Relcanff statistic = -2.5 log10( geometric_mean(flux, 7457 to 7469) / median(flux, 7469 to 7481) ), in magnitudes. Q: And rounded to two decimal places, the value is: 0.05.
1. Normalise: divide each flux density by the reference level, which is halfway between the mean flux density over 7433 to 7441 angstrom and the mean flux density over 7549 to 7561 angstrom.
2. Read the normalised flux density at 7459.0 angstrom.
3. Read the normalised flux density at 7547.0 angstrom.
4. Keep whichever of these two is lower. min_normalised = 0.91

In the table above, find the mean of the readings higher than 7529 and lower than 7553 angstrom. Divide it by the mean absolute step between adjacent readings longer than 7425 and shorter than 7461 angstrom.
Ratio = 39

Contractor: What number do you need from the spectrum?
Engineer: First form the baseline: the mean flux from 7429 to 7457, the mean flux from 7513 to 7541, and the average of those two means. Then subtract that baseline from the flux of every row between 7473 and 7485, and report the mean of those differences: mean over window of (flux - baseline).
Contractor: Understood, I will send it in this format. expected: -1.0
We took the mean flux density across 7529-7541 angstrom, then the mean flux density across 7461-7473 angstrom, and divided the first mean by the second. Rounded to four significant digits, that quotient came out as 1.056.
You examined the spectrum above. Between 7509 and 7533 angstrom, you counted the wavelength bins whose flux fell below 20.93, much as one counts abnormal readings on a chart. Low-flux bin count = 0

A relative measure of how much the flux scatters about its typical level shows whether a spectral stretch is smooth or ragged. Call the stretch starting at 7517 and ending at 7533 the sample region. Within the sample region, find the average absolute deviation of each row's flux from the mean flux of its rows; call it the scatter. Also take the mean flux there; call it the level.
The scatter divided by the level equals 0.007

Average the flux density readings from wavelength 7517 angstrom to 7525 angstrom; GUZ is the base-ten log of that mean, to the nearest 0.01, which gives 1.33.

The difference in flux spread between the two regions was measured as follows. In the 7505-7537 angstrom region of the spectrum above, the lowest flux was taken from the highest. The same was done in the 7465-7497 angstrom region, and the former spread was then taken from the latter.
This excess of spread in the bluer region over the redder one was 0.90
